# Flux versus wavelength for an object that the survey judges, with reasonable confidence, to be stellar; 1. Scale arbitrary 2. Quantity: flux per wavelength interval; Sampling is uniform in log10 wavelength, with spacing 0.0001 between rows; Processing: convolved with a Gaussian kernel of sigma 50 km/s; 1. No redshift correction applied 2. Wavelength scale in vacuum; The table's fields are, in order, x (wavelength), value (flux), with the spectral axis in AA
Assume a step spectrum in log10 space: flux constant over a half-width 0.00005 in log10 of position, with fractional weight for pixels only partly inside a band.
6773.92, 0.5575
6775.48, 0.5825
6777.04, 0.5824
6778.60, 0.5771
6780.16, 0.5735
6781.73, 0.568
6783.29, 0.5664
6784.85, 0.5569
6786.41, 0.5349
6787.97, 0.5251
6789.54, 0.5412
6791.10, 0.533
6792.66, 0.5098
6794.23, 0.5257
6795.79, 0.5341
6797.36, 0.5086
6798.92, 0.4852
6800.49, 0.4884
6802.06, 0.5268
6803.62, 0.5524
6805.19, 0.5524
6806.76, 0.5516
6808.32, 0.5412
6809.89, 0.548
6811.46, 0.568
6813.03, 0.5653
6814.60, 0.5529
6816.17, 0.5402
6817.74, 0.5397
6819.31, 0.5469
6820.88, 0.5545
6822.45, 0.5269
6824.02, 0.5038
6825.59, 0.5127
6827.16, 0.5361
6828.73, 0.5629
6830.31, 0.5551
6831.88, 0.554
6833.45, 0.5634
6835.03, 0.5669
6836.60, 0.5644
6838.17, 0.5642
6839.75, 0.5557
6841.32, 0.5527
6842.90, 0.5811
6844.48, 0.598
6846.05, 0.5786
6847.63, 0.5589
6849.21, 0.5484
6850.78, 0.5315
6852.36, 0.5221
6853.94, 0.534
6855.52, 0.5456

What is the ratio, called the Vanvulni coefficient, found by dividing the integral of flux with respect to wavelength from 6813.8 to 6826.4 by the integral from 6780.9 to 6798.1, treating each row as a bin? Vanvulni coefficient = 0.73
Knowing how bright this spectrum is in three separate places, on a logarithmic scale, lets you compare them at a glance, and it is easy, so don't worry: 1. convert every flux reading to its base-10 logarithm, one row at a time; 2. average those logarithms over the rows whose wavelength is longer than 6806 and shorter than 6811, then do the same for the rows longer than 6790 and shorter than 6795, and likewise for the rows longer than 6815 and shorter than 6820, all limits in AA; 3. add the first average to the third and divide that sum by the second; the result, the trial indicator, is 1.87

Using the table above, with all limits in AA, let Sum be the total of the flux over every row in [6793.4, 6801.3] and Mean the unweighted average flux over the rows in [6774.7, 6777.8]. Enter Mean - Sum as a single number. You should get -2.0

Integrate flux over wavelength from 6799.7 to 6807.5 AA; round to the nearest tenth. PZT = 4.2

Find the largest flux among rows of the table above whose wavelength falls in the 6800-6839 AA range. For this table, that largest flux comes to 0.568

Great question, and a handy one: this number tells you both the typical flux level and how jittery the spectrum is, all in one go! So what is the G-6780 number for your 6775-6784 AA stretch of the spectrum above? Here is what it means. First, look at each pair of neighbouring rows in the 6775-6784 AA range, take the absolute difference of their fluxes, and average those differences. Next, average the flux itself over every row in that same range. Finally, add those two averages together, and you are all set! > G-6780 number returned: 0.578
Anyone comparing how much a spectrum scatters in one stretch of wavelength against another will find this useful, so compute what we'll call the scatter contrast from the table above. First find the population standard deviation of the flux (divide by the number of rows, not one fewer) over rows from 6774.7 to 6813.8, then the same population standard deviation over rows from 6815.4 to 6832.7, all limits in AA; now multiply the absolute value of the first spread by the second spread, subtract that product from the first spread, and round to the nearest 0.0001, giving 0.0261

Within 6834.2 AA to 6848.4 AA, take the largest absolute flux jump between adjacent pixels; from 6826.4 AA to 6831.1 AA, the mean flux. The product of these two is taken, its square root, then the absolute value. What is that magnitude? 0.1251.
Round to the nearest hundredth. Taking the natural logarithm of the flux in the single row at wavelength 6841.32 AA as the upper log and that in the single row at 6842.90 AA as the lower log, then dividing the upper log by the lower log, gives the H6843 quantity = 1.09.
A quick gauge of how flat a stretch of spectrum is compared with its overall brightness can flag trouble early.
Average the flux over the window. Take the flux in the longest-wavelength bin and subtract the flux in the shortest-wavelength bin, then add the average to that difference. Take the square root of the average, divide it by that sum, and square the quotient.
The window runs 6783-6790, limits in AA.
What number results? 2.02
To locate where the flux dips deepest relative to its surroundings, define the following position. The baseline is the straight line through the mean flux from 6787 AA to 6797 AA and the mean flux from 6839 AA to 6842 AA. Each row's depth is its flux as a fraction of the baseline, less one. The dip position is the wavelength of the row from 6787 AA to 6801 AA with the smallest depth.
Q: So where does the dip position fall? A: 6798.92 AA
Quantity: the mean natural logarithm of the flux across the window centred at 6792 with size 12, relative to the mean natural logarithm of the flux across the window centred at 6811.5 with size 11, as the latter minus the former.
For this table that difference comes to 0.05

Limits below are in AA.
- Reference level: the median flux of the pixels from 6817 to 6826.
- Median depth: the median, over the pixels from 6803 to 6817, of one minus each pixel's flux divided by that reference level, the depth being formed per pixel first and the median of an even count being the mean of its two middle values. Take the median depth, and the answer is -0.04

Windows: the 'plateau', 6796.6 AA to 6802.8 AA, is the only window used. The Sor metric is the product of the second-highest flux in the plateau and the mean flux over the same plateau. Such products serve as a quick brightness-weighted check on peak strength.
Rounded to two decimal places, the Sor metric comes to 0.26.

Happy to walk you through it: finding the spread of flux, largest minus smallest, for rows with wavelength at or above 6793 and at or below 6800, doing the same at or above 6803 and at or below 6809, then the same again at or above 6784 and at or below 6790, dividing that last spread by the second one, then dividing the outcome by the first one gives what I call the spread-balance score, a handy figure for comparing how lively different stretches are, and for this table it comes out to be 58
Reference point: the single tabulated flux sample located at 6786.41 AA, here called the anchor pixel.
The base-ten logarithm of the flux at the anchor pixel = -0.272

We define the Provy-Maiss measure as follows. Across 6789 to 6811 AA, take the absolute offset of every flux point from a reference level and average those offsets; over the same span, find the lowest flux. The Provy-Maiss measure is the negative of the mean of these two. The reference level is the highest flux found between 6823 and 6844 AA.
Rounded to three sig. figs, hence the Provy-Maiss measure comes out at -0.269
